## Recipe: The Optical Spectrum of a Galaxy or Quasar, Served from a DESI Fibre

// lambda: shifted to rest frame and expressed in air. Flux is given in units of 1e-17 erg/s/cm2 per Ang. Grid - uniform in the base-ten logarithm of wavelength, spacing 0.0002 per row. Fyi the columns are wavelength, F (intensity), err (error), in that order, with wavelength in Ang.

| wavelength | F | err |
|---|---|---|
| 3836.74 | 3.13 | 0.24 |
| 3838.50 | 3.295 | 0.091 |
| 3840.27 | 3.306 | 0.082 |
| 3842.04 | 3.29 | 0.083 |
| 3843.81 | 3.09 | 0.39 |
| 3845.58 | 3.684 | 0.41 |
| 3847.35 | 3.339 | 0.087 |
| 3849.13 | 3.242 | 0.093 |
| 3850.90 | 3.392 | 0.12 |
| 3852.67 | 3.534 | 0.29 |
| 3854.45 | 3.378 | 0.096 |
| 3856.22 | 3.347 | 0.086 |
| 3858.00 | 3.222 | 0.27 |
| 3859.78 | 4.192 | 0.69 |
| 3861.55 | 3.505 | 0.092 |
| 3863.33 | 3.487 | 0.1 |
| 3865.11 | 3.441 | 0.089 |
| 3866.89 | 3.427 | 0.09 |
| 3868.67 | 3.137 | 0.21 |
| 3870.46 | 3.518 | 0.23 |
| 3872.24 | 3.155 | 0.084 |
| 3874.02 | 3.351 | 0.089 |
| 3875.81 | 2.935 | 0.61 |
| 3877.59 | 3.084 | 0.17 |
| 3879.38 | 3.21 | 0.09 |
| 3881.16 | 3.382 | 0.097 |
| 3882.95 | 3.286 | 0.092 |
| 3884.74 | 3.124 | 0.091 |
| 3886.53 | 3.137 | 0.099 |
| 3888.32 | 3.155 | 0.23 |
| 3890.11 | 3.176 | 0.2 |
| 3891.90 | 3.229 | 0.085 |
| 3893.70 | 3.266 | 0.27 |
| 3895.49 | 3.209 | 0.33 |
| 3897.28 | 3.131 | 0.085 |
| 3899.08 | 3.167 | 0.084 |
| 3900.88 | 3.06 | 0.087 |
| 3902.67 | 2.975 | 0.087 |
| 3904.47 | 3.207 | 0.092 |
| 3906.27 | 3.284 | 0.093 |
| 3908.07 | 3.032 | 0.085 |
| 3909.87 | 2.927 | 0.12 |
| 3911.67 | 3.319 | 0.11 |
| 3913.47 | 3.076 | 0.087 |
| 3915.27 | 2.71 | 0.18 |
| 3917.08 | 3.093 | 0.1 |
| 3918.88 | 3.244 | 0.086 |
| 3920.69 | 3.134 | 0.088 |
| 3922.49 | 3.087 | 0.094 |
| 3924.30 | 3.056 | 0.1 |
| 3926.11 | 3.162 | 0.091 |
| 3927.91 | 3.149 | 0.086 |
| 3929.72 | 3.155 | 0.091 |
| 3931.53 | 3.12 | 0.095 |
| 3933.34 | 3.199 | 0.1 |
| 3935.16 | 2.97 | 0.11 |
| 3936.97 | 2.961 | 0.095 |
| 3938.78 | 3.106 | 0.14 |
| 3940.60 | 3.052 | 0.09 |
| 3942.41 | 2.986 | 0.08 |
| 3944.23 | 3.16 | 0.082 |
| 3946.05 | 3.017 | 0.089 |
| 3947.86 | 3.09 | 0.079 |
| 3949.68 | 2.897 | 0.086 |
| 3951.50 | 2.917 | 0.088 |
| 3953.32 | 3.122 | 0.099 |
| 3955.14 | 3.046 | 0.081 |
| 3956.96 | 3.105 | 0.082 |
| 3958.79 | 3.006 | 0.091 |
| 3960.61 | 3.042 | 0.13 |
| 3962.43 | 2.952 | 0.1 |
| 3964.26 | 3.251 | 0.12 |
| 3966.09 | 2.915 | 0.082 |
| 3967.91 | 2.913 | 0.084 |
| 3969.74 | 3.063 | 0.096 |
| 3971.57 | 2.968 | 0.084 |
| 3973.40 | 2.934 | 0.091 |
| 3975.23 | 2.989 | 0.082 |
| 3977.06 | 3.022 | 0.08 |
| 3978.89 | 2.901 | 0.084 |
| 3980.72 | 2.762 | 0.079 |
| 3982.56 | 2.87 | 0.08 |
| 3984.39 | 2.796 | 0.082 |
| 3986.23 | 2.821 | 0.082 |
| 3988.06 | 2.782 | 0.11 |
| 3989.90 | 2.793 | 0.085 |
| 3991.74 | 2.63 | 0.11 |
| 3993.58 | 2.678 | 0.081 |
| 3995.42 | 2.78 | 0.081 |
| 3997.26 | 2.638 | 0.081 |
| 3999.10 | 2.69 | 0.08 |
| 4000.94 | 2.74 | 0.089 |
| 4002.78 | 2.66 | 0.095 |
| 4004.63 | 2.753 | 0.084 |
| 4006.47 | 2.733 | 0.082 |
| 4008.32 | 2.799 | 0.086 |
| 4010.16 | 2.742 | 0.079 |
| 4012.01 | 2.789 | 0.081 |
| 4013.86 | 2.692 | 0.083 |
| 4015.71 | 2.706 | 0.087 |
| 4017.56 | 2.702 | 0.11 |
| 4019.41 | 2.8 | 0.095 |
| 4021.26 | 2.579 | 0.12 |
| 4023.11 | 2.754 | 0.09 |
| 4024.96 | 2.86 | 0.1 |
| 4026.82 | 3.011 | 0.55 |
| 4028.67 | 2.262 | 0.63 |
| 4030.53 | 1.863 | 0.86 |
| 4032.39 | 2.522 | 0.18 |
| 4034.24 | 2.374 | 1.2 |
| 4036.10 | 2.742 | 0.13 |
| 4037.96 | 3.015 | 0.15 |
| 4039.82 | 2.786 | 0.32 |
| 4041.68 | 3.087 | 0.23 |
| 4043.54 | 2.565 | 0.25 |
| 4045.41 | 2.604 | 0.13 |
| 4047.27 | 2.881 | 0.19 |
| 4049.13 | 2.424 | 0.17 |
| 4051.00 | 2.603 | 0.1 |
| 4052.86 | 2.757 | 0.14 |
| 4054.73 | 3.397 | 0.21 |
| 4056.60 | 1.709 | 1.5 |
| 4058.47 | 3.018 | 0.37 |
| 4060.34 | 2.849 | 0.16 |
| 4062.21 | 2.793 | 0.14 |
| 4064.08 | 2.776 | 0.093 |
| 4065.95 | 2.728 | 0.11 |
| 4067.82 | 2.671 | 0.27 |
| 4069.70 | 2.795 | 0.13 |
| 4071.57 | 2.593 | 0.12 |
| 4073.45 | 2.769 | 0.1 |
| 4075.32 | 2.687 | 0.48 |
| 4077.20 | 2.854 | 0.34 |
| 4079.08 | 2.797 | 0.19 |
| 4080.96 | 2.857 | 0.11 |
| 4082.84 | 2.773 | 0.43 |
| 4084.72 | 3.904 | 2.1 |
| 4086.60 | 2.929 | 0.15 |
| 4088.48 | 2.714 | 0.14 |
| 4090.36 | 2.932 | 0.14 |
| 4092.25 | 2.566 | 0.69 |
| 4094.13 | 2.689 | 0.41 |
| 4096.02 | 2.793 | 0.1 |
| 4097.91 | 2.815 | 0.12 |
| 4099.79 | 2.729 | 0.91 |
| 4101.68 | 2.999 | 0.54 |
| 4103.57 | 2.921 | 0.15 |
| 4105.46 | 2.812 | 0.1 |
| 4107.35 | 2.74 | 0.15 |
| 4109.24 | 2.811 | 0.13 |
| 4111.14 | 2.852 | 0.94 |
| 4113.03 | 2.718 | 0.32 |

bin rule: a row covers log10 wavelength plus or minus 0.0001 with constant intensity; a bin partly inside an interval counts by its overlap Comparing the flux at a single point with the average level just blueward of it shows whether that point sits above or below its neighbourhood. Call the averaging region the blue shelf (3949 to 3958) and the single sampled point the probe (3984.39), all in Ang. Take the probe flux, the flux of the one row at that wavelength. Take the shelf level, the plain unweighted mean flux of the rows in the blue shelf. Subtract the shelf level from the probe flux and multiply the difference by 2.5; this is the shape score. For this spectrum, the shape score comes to -0.6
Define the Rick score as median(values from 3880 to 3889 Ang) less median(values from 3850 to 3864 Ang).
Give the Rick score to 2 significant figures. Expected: -0.28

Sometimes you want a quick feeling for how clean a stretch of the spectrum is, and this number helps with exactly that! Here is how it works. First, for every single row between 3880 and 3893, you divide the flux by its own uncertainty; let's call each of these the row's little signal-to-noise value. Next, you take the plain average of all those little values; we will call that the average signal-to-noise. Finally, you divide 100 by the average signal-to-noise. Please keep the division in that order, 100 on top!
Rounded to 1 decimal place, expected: 3.4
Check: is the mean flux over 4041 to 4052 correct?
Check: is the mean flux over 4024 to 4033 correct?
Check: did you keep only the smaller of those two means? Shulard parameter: 2.50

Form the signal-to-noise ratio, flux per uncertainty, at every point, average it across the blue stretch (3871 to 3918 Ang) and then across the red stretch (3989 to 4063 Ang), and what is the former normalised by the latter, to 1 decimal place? 1.3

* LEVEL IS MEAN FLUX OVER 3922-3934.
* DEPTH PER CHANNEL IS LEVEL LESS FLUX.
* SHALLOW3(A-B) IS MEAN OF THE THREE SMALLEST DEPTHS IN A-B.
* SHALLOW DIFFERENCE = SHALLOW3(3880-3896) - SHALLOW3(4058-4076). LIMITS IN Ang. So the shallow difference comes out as -0.42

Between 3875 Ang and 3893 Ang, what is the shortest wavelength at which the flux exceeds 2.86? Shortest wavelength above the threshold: 3875.81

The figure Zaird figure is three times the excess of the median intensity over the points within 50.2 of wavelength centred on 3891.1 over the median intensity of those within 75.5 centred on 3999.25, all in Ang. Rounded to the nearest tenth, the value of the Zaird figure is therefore 1.1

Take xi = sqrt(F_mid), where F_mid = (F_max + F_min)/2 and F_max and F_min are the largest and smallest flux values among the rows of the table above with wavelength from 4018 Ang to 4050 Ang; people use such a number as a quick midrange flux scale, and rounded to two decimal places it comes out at 1.57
